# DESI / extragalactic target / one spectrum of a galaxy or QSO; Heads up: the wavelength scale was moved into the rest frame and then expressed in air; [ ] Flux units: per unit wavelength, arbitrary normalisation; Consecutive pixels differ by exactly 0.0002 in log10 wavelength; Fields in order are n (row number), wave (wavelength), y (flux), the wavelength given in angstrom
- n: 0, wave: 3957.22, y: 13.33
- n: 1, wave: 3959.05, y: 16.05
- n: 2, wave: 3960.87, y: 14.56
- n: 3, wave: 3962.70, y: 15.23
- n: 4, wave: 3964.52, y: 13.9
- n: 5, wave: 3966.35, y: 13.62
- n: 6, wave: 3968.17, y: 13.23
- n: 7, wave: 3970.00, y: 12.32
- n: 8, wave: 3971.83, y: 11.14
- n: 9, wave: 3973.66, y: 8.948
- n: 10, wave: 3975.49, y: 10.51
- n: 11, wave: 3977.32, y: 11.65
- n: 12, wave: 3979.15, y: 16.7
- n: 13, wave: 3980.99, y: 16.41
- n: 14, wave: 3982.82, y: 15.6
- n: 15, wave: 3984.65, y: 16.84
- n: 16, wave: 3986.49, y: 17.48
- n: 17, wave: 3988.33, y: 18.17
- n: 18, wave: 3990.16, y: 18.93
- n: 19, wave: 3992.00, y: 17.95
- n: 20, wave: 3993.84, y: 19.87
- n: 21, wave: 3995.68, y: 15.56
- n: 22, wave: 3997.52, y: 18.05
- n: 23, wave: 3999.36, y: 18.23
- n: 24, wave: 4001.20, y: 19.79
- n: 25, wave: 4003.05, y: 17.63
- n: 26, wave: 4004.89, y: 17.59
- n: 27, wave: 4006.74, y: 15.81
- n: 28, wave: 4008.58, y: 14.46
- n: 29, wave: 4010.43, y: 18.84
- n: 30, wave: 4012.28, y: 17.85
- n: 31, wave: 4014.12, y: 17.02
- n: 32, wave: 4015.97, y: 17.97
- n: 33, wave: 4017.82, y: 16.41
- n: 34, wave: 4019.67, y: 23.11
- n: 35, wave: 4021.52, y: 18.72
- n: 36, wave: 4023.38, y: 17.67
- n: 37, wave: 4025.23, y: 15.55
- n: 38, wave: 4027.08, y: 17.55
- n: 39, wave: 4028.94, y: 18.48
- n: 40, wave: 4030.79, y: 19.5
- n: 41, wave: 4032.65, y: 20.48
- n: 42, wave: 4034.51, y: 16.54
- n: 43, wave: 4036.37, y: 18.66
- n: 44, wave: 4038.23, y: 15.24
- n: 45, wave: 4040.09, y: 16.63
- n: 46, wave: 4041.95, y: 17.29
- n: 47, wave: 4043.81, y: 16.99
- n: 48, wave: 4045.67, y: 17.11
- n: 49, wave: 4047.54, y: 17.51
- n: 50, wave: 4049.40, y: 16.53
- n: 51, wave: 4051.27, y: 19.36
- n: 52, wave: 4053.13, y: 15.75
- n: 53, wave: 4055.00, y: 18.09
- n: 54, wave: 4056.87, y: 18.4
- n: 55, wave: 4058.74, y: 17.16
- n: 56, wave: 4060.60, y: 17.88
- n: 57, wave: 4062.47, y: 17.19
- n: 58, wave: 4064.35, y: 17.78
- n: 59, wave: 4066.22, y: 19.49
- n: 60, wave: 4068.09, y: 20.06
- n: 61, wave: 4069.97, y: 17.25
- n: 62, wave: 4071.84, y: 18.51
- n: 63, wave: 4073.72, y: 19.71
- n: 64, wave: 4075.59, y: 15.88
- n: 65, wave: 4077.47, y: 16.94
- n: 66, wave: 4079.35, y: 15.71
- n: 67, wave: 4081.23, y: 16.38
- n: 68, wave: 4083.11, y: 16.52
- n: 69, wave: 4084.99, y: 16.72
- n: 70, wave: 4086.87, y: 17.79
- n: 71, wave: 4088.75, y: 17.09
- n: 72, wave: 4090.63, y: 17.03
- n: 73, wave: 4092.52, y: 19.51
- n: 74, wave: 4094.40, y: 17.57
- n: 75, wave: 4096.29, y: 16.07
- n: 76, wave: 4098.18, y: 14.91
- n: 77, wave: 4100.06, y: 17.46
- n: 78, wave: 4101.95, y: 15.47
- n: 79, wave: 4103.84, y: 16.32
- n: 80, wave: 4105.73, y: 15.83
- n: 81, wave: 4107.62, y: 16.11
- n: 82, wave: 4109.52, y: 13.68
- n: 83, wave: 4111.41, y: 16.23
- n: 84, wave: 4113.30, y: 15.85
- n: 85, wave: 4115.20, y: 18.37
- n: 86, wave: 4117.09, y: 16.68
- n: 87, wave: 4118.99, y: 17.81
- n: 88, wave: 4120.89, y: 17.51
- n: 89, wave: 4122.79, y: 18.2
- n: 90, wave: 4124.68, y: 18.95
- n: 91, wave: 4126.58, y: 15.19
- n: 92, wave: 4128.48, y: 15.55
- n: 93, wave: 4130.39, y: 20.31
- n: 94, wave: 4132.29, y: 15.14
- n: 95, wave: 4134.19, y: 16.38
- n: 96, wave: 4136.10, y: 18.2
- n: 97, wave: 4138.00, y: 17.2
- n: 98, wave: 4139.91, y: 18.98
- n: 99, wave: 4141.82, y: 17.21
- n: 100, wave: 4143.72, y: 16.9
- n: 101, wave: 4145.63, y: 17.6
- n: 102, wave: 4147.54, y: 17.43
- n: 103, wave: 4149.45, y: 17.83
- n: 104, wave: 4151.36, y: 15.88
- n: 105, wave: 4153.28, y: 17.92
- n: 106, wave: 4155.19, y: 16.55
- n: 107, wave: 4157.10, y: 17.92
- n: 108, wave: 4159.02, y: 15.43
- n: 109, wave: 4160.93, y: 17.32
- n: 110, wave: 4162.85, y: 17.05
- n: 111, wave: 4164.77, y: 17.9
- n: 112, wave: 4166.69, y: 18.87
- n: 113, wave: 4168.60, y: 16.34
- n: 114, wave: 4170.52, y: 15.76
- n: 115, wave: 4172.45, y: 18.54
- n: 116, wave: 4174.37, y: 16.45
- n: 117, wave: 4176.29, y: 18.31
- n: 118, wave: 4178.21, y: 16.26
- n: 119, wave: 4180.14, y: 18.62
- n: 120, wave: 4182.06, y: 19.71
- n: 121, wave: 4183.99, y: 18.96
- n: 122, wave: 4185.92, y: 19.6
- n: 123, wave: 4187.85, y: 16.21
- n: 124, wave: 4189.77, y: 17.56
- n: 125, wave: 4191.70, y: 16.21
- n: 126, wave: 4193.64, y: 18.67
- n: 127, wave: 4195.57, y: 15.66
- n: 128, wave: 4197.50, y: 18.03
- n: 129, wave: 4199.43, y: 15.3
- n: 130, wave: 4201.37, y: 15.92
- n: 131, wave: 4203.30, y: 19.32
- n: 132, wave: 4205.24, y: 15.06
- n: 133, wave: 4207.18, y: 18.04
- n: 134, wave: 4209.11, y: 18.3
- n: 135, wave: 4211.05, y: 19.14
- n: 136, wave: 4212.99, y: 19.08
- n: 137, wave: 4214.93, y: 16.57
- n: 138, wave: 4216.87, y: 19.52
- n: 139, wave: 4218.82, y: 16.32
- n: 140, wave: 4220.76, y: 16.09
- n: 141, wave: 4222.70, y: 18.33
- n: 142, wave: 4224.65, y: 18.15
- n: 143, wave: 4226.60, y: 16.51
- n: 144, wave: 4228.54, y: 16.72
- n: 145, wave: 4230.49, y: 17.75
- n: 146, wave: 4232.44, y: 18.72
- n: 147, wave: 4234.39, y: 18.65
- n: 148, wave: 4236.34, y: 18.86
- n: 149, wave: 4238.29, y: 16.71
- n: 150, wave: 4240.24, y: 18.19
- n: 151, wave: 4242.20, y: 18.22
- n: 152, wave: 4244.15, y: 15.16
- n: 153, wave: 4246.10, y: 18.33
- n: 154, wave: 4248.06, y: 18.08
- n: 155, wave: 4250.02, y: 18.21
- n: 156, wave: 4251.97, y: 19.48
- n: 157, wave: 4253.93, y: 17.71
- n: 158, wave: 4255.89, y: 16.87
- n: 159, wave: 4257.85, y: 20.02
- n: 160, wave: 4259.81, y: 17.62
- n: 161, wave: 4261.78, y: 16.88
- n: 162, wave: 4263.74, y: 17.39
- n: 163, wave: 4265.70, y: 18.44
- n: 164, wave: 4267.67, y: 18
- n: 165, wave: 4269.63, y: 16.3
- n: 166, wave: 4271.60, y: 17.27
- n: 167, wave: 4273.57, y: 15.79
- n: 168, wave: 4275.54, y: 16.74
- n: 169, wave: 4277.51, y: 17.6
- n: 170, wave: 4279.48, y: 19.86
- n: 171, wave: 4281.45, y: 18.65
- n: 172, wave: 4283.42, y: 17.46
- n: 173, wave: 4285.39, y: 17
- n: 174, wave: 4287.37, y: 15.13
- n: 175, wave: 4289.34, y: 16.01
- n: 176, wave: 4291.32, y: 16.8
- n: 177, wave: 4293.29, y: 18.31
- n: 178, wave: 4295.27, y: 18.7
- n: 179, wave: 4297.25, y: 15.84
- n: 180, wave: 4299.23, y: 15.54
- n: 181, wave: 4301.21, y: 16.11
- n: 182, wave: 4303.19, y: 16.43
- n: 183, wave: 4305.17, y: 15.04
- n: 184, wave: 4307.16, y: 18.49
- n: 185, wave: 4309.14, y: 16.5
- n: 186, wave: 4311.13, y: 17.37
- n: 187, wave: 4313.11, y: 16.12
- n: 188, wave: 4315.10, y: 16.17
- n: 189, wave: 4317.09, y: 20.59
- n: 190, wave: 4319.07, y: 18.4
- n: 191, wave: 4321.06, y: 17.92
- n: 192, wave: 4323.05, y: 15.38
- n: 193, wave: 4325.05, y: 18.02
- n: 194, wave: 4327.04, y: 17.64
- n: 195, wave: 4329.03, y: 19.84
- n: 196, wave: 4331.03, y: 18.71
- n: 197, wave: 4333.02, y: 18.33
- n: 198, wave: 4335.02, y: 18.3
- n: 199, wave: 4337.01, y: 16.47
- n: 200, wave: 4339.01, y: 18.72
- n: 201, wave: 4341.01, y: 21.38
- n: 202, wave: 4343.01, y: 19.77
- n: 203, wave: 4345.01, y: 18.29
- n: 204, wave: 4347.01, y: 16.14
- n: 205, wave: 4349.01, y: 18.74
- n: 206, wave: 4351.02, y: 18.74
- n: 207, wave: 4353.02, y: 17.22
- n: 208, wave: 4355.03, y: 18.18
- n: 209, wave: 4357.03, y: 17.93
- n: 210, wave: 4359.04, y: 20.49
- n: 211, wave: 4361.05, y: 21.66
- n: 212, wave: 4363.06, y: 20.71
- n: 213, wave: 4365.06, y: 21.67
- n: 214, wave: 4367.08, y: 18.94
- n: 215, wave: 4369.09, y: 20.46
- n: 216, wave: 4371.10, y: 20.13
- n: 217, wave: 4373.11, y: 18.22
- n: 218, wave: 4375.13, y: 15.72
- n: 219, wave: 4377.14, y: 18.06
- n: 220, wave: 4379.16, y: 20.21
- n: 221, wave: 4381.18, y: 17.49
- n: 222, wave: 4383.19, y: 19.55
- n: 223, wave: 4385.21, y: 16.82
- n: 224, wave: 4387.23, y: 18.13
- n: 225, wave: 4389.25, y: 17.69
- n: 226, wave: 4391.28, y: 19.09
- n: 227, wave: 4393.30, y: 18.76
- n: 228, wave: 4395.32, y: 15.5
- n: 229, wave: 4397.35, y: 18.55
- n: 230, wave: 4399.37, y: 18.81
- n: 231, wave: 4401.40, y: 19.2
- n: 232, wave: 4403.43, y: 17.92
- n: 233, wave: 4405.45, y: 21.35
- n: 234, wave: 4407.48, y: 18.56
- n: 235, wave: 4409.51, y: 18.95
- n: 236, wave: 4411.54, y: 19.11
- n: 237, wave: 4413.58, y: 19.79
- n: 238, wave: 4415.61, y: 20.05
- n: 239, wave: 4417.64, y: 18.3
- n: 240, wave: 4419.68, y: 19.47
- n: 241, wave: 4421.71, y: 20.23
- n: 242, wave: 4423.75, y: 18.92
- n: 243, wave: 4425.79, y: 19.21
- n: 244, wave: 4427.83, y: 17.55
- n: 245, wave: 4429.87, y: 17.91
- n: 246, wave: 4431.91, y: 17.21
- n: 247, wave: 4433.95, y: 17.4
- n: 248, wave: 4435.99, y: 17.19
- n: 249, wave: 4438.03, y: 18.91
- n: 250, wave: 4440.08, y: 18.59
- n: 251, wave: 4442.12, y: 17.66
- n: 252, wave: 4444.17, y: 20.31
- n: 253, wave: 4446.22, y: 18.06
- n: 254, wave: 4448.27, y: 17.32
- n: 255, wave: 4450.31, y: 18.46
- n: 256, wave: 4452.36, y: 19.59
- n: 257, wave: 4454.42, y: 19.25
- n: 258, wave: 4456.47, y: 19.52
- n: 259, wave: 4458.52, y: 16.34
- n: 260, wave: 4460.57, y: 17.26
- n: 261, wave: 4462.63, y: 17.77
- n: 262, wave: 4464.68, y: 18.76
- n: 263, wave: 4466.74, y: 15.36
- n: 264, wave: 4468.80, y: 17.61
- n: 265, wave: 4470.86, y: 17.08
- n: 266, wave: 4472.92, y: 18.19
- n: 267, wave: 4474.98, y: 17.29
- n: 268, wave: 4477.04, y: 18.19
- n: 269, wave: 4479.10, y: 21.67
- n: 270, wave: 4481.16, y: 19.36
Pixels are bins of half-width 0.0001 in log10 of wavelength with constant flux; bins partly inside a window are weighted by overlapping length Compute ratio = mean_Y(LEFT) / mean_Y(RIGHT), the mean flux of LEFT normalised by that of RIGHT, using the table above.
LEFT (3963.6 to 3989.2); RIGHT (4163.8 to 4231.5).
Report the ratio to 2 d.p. 0.80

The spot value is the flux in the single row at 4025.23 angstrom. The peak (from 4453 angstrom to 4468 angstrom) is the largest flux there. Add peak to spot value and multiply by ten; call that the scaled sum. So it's 351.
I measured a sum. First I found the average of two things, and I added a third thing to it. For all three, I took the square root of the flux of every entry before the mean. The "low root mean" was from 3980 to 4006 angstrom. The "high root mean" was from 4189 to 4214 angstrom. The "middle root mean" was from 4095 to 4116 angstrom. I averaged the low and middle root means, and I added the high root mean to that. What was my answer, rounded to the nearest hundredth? 8.27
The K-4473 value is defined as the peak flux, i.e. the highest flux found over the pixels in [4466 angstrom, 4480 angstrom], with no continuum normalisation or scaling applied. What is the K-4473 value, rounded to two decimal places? 21.67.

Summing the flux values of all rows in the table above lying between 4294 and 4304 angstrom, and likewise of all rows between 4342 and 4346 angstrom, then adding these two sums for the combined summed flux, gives 121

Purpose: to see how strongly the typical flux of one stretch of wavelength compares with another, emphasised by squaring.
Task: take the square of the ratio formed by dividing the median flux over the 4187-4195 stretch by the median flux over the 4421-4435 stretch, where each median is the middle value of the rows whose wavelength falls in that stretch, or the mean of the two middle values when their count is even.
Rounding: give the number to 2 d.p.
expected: 0.89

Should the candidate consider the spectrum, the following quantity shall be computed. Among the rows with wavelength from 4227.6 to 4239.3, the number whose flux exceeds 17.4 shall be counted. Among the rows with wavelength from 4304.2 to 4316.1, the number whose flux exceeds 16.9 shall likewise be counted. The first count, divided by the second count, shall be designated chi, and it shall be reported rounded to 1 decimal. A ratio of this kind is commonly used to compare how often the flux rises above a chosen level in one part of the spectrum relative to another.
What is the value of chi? 2.0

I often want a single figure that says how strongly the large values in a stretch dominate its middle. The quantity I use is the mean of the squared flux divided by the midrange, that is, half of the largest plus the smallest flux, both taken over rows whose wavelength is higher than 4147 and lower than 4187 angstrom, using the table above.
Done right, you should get 17.6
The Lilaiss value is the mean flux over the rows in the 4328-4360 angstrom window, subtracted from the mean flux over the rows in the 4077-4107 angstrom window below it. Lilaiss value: -1.9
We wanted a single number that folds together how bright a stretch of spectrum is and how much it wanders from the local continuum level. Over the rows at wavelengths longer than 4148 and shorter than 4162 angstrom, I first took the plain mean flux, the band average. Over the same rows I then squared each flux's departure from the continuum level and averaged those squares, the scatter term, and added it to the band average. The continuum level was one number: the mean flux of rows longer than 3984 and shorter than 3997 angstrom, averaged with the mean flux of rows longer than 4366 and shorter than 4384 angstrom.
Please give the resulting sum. 19.6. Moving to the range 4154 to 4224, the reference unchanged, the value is 20.1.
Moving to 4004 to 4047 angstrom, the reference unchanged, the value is 21.3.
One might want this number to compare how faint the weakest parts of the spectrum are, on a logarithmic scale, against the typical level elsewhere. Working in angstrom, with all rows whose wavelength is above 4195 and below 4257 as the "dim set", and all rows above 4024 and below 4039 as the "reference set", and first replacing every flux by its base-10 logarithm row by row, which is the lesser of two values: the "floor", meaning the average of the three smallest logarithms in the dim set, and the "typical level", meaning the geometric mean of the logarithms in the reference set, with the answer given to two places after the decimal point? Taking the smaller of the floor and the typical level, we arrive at 1.18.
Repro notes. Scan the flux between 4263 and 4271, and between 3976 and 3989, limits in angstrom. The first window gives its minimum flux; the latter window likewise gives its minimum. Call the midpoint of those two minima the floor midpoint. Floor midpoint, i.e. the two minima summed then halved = 14.0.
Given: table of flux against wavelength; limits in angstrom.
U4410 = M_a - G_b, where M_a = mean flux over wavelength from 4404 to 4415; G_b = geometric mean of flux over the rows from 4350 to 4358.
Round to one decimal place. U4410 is 1.5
